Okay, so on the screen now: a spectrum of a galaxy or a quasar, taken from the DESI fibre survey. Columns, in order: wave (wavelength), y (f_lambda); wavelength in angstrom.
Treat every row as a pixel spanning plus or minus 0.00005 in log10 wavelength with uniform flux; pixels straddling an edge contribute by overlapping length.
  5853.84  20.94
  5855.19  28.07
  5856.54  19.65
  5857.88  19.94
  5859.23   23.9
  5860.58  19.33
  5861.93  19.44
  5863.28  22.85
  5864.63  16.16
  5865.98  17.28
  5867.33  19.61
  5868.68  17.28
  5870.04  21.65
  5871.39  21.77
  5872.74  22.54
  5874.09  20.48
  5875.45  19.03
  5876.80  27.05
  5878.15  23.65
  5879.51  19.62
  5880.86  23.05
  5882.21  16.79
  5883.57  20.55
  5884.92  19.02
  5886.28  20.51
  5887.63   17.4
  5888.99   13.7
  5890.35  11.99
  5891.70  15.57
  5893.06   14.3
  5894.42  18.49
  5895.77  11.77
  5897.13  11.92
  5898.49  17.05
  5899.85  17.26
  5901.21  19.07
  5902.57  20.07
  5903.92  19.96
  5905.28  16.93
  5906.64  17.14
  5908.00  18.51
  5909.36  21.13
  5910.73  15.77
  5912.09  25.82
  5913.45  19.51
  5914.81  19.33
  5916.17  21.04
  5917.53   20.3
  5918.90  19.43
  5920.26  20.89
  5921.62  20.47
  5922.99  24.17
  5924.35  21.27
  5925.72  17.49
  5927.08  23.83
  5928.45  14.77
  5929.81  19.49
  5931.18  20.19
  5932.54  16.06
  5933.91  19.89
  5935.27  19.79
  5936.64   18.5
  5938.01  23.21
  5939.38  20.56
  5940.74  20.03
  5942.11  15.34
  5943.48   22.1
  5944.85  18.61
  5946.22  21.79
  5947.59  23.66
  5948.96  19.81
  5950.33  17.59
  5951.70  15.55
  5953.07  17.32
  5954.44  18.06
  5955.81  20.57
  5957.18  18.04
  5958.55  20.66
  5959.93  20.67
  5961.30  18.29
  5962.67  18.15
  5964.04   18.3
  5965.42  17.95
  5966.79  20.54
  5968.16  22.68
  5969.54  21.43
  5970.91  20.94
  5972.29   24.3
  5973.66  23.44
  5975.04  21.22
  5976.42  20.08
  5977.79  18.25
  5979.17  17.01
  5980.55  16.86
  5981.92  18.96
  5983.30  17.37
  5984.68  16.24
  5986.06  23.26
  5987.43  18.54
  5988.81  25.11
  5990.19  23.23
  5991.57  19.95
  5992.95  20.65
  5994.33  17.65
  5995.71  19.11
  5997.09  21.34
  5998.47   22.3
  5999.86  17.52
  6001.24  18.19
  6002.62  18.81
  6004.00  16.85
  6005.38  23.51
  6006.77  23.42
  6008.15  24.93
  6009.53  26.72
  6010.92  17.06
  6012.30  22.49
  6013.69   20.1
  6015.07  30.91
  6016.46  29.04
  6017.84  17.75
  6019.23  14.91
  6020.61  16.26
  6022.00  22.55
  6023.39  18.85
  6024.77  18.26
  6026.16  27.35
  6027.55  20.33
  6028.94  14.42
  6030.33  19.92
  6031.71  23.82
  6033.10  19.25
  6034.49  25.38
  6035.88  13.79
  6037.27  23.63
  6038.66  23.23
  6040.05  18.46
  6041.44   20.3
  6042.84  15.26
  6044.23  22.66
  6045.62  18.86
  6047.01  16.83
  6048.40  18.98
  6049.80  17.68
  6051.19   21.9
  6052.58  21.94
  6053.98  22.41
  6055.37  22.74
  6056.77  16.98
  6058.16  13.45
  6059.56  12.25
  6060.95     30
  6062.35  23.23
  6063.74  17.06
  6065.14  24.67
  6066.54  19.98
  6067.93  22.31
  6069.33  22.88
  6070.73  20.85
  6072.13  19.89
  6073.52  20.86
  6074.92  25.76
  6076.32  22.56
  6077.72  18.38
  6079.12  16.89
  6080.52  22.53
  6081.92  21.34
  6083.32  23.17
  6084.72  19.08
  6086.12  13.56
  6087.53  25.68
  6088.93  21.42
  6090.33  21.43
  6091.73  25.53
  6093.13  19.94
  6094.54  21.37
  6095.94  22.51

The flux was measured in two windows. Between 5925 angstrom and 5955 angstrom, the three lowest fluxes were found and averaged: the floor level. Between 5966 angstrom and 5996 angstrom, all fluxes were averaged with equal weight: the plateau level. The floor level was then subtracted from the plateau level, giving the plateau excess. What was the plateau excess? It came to 5.1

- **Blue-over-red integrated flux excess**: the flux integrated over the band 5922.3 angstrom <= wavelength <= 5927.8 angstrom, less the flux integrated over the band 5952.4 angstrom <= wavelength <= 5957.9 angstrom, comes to 17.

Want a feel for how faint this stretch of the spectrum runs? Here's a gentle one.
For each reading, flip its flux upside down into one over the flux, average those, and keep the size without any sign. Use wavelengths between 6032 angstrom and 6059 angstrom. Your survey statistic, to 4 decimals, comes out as 0.0525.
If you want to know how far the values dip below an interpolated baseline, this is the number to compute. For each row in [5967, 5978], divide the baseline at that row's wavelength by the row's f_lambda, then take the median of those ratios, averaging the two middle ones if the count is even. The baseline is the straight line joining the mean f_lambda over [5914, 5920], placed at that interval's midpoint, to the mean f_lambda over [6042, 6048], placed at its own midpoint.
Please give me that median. 0.91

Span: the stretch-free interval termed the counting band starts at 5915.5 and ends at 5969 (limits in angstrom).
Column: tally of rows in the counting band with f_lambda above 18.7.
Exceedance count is 24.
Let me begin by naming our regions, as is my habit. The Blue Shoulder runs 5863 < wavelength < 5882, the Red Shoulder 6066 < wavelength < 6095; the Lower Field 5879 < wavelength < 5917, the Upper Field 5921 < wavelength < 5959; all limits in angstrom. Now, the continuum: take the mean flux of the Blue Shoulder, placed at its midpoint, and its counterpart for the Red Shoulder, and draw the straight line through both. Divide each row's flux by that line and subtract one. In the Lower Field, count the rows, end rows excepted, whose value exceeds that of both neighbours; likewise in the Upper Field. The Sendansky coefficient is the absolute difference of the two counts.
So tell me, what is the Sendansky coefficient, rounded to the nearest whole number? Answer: 0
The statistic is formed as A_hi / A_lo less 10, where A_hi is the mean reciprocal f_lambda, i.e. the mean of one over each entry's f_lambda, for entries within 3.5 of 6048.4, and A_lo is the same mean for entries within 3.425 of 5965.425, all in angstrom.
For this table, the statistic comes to -8.96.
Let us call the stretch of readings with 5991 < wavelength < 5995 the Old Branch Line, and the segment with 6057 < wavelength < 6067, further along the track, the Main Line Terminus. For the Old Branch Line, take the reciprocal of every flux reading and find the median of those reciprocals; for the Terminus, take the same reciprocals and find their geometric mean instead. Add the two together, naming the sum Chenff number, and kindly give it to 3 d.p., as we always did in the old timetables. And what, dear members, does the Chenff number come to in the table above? 0.102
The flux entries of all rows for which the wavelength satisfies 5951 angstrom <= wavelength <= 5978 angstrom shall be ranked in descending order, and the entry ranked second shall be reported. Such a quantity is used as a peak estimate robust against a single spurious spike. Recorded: 23.44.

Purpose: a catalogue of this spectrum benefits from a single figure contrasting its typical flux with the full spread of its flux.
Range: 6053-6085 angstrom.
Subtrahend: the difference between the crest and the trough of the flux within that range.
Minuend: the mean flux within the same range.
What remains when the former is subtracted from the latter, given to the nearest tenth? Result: 3.1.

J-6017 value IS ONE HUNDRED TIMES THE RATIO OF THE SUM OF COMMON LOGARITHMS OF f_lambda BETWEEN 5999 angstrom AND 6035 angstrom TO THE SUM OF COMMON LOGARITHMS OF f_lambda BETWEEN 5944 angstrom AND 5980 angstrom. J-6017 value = 102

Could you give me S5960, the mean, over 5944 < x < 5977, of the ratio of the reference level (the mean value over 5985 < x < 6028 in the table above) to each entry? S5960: 1.07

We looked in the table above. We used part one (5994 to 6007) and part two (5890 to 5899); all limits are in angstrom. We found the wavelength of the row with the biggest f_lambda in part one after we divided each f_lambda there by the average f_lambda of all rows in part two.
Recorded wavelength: 6005.38 angstrom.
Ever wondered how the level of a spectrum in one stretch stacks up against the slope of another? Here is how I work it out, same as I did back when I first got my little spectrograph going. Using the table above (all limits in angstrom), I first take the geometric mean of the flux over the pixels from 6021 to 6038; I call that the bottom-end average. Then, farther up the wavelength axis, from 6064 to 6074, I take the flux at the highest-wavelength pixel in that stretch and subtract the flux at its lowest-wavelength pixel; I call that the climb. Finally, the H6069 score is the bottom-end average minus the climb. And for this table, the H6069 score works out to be 24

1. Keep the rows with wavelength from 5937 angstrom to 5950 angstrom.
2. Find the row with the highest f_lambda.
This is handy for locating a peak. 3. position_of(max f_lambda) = 5947.59 angstrom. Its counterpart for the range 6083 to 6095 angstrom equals 6087.53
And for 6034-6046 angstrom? 6034.49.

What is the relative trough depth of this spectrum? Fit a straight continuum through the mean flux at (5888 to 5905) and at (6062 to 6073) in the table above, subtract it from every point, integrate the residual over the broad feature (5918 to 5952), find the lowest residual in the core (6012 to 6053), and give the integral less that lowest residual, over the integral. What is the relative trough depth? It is 1.07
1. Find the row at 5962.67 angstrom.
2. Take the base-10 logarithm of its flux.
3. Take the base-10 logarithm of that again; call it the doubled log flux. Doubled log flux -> 0.100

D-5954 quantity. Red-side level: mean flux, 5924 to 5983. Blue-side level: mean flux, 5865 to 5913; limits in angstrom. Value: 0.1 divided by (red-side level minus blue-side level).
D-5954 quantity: 0.11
